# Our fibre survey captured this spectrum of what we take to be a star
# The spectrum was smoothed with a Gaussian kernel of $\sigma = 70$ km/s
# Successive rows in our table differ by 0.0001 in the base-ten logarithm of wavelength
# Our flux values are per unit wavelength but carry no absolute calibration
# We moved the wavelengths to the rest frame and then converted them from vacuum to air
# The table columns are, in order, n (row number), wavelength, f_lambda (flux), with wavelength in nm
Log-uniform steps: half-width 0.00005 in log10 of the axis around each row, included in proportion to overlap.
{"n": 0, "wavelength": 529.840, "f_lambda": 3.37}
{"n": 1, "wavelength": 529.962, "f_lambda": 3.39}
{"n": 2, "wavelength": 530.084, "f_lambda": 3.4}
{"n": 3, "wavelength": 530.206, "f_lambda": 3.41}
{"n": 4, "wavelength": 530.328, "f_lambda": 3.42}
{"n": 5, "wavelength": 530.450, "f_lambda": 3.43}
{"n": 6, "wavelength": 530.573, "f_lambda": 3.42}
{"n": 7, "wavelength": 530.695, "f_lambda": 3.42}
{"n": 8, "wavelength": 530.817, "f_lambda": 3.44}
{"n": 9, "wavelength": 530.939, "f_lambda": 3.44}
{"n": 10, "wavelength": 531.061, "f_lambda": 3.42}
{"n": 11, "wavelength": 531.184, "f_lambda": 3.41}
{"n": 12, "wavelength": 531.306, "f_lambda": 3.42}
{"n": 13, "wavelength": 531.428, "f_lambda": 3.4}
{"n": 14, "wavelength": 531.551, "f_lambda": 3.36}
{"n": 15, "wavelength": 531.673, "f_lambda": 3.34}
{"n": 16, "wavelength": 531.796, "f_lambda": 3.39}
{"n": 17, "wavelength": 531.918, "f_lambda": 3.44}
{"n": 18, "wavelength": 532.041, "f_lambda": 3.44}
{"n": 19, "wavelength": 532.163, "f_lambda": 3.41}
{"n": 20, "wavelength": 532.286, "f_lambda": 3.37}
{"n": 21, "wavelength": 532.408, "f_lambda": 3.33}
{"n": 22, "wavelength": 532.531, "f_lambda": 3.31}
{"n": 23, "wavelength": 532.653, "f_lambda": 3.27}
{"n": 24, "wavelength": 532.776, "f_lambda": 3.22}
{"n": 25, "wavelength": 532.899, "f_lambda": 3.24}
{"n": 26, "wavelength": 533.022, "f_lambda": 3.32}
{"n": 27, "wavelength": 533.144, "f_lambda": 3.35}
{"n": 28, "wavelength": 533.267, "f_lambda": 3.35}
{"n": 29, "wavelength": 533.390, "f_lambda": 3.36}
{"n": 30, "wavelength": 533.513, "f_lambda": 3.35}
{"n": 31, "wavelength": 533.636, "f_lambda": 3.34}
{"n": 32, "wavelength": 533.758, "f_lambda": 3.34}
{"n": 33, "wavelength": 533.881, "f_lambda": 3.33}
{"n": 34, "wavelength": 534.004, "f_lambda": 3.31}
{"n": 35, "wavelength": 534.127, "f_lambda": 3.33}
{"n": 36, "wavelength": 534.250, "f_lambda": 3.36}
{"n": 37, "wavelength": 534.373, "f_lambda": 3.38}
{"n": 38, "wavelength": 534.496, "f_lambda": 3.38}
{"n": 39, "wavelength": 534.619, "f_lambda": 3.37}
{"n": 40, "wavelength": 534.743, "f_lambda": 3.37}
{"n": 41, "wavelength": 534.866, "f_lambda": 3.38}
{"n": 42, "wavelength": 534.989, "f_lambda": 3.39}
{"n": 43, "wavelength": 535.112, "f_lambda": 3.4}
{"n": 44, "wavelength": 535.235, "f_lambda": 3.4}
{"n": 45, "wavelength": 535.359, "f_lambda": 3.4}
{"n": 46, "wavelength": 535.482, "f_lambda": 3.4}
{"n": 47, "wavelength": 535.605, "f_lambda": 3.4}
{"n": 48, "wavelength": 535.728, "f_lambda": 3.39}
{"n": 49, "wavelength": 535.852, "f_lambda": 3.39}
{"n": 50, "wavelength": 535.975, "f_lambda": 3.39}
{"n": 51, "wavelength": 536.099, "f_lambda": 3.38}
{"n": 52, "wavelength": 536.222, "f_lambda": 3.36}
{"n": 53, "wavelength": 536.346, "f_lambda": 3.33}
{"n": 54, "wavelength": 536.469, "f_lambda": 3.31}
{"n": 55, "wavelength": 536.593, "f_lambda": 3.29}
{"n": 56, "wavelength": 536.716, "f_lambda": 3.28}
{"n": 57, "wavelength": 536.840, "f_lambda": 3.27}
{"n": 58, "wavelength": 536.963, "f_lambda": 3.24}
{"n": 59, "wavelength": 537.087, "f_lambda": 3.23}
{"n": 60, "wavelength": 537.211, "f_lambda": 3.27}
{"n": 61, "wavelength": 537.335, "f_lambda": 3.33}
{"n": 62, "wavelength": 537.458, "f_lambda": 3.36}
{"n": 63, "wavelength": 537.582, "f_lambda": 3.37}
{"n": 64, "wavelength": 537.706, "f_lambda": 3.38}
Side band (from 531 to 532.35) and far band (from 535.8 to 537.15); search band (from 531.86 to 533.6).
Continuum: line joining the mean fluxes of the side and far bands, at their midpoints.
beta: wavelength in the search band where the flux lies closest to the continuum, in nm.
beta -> 533.390 nm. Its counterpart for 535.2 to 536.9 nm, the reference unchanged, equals 536.469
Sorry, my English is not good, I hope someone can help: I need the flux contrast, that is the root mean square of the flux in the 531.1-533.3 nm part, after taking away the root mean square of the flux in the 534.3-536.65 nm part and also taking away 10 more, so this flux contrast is -10.02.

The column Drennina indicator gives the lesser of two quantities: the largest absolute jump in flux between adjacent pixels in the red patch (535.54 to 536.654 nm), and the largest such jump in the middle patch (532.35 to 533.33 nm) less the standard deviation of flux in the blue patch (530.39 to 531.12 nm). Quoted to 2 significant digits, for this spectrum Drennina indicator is 0.030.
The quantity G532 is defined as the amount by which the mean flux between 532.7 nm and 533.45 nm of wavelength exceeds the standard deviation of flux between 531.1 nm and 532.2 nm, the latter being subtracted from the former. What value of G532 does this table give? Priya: 3.27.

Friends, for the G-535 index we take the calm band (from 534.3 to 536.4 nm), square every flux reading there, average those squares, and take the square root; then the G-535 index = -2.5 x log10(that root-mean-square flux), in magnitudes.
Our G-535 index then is -1.32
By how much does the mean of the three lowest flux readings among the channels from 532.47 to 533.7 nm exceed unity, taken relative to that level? 2.24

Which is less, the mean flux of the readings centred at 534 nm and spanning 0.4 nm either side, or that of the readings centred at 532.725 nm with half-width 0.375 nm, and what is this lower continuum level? 3.28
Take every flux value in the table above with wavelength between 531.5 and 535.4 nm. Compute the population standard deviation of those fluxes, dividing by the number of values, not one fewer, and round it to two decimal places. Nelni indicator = 0.05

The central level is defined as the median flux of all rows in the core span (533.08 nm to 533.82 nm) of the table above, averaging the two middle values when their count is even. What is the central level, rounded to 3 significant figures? 3.35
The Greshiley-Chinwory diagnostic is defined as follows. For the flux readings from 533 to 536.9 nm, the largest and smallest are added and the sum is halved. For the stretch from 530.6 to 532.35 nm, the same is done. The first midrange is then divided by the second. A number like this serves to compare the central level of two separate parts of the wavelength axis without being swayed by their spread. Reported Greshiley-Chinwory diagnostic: 0.984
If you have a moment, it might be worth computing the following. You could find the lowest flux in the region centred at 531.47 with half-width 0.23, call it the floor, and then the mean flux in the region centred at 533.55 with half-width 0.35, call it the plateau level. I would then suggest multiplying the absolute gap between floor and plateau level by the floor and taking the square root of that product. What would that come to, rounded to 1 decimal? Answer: 0.1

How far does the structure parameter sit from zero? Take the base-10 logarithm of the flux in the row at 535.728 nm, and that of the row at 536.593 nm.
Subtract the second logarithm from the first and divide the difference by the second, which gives 0.025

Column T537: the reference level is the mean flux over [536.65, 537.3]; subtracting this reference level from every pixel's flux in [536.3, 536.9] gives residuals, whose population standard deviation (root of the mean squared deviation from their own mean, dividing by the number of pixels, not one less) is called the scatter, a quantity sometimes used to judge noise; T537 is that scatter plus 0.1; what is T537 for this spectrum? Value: 0.122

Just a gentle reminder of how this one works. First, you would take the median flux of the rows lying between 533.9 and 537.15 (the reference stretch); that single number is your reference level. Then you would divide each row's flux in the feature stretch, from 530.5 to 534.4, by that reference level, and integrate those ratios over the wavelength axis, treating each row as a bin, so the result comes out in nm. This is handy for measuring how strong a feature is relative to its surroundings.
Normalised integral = 3.9 nm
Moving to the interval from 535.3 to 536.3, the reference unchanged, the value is 1.0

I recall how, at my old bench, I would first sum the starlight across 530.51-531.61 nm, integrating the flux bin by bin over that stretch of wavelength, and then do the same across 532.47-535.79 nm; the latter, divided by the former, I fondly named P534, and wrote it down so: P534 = 3.0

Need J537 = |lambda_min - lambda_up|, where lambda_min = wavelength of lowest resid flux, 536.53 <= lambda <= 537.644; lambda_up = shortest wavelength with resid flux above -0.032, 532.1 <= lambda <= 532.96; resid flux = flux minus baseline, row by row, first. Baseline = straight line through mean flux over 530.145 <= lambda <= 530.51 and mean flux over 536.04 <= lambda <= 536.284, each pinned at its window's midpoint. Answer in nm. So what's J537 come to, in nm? 4.92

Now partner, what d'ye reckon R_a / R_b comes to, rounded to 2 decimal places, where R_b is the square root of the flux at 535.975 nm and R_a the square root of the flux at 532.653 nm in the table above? 0.98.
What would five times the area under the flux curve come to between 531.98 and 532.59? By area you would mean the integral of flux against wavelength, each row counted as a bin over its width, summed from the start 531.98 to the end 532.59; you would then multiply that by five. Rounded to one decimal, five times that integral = 10.3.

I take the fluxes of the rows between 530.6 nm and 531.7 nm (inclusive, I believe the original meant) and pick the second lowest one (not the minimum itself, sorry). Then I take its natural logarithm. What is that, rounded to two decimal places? 1.21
